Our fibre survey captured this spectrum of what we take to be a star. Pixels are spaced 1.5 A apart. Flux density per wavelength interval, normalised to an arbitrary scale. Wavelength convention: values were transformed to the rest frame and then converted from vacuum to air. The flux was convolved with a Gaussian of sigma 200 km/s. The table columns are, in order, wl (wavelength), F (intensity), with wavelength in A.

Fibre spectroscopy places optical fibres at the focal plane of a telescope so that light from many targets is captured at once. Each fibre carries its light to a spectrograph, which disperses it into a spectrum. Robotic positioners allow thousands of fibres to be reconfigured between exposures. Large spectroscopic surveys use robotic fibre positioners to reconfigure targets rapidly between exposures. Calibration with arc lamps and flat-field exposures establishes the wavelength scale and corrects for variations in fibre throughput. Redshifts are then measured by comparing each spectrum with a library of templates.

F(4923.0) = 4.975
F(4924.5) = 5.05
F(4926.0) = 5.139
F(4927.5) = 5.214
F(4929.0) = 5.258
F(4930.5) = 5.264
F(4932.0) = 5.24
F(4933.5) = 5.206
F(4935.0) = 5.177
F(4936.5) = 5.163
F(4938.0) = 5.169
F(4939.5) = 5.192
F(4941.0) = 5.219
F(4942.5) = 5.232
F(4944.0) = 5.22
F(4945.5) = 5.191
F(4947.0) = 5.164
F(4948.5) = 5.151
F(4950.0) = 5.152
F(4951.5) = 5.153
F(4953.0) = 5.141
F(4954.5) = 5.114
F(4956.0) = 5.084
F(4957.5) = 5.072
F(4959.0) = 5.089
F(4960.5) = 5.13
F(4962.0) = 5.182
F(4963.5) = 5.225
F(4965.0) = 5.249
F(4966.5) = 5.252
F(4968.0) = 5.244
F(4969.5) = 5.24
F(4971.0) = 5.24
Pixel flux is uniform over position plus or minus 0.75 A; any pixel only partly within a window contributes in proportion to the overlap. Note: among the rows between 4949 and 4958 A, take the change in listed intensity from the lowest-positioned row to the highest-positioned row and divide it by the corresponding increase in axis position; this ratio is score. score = -0.011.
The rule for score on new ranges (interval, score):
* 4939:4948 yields -0.004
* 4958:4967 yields 0.022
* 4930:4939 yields -0.013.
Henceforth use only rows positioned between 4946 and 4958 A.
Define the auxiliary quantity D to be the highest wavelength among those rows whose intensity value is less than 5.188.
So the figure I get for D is 4957.5 A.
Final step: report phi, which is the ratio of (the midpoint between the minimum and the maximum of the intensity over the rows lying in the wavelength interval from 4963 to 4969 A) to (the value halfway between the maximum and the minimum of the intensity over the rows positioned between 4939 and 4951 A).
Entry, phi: 1.01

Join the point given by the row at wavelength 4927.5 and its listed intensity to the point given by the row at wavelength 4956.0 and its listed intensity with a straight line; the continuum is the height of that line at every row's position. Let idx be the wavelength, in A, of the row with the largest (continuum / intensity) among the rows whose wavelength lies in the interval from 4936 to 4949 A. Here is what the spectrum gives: 4936.5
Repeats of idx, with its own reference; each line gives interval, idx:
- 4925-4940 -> 4926.0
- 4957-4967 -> 4957.5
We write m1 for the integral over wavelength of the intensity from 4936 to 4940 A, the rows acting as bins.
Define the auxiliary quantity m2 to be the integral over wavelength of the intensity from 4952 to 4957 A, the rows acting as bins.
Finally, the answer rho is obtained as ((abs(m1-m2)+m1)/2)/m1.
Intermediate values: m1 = 20.7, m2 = 25.6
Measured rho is 0.62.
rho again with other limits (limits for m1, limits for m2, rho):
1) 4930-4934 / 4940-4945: 0.62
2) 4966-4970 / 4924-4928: 0.51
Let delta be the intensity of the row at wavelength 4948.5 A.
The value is 5.151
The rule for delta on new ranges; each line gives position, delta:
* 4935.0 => 5.177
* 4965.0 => 5.249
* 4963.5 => 5.225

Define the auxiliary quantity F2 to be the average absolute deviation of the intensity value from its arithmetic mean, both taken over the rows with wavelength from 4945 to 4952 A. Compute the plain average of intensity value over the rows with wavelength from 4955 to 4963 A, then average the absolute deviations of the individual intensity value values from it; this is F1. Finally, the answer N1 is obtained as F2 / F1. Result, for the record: 0.3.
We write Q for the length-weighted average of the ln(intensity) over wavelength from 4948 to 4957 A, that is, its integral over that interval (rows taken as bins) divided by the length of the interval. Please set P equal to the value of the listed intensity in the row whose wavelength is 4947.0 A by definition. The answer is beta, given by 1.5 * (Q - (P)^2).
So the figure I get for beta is -37.5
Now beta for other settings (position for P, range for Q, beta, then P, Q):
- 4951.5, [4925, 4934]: -37.4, 5.153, 1.65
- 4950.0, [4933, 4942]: -37.3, 5.152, 1.65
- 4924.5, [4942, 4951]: -35.8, 5.05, 1.65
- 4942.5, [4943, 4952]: -38.6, 5.232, 1.64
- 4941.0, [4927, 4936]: -38.4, 5.219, 1.65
